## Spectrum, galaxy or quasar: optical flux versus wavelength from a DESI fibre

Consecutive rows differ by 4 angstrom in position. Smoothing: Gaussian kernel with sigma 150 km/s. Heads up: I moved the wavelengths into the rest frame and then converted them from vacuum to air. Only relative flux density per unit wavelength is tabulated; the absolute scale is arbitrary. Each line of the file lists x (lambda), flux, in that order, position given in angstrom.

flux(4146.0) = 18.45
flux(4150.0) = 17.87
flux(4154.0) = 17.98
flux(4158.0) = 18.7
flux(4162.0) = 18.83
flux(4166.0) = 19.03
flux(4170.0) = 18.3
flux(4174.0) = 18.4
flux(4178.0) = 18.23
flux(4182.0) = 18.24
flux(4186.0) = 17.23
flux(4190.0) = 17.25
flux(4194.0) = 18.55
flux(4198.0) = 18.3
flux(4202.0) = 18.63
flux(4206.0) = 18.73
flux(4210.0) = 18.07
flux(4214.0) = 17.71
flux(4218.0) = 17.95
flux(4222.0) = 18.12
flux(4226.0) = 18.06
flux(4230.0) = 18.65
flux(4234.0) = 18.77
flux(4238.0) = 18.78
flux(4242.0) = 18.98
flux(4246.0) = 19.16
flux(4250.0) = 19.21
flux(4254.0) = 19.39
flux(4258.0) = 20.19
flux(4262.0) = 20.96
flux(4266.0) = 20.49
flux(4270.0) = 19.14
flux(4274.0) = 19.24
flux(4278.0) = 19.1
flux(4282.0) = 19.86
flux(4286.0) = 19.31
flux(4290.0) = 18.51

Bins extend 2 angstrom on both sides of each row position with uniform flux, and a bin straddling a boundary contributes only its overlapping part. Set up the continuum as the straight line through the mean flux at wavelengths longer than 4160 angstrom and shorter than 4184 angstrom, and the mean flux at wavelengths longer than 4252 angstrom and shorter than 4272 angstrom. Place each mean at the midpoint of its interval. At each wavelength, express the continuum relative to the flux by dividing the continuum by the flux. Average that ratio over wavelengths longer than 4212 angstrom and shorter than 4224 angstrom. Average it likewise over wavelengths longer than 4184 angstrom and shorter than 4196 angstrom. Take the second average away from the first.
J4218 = 0.011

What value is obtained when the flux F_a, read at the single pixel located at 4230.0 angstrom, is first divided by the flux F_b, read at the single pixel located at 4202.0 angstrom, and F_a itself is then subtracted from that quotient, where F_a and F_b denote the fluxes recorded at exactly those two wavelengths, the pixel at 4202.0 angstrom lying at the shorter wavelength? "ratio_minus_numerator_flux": -17.6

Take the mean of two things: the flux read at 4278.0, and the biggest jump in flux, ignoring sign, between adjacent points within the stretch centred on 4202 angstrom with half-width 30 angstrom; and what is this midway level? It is 10.2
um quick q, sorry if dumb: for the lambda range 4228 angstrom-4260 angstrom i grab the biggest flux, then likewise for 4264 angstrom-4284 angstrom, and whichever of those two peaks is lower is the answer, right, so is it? 20.2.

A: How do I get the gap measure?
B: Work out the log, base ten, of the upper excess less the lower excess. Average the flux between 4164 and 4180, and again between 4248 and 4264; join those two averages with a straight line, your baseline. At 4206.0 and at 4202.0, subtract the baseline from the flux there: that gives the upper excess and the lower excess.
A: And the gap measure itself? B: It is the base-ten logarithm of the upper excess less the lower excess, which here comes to -1.5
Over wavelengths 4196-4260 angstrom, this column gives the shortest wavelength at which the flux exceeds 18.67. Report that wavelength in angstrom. 4206.0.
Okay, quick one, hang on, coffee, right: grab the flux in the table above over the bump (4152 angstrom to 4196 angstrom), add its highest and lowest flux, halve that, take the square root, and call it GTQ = 4.26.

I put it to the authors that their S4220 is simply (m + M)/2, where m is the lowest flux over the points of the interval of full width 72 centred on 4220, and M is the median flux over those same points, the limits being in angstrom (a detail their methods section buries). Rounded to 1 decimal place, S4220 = 17.9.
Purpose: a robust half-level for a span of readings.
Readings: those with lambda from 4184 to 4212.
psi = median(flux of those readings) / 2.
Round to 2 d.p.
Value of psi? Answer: 9.15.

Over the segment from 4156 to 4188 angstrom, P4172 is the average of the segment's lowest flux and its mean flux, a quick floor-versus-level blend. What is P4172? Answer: 17.8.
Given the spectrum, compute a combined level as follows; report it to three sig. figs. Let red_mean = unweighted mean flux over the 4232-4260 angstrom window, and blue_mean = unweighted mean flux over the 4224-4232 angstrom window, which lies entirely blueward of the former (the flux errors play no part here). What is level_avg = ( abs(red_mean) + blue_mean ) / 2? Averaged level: 18.8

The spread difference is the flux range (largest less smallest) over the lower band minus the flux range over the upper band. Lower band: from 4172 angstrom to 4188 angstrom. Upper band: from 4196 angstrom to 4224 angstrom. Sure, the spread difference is 0.15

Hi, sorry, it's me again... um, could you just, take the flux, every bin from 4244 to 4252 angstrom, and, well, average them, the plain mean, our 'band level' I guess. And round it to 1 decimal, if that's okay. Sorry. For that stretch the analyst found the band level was 19.2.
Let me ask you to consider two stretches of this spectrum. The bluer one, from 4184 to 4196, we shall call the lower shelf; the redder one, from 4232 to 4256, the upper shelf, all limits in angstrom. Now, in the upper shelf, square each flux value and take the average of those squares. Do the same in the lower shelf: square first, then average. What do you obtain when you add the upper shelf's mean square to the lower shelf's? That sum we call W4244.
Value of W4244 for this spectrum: 676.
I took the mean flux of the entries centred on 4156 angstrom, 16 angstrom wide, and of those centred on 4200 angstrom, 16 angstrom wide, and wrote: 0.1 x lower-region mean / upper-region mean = 0.099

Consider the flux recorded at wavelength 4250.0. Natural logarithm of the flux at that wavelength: 2.96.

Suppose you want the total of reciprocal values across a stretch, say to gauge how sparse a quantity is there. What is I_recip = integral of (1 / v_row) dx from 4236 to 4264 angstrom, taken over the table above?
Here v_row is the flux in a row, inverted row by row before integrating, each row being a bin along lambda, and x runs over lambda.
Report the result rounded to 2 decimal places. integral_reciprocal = 1.44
